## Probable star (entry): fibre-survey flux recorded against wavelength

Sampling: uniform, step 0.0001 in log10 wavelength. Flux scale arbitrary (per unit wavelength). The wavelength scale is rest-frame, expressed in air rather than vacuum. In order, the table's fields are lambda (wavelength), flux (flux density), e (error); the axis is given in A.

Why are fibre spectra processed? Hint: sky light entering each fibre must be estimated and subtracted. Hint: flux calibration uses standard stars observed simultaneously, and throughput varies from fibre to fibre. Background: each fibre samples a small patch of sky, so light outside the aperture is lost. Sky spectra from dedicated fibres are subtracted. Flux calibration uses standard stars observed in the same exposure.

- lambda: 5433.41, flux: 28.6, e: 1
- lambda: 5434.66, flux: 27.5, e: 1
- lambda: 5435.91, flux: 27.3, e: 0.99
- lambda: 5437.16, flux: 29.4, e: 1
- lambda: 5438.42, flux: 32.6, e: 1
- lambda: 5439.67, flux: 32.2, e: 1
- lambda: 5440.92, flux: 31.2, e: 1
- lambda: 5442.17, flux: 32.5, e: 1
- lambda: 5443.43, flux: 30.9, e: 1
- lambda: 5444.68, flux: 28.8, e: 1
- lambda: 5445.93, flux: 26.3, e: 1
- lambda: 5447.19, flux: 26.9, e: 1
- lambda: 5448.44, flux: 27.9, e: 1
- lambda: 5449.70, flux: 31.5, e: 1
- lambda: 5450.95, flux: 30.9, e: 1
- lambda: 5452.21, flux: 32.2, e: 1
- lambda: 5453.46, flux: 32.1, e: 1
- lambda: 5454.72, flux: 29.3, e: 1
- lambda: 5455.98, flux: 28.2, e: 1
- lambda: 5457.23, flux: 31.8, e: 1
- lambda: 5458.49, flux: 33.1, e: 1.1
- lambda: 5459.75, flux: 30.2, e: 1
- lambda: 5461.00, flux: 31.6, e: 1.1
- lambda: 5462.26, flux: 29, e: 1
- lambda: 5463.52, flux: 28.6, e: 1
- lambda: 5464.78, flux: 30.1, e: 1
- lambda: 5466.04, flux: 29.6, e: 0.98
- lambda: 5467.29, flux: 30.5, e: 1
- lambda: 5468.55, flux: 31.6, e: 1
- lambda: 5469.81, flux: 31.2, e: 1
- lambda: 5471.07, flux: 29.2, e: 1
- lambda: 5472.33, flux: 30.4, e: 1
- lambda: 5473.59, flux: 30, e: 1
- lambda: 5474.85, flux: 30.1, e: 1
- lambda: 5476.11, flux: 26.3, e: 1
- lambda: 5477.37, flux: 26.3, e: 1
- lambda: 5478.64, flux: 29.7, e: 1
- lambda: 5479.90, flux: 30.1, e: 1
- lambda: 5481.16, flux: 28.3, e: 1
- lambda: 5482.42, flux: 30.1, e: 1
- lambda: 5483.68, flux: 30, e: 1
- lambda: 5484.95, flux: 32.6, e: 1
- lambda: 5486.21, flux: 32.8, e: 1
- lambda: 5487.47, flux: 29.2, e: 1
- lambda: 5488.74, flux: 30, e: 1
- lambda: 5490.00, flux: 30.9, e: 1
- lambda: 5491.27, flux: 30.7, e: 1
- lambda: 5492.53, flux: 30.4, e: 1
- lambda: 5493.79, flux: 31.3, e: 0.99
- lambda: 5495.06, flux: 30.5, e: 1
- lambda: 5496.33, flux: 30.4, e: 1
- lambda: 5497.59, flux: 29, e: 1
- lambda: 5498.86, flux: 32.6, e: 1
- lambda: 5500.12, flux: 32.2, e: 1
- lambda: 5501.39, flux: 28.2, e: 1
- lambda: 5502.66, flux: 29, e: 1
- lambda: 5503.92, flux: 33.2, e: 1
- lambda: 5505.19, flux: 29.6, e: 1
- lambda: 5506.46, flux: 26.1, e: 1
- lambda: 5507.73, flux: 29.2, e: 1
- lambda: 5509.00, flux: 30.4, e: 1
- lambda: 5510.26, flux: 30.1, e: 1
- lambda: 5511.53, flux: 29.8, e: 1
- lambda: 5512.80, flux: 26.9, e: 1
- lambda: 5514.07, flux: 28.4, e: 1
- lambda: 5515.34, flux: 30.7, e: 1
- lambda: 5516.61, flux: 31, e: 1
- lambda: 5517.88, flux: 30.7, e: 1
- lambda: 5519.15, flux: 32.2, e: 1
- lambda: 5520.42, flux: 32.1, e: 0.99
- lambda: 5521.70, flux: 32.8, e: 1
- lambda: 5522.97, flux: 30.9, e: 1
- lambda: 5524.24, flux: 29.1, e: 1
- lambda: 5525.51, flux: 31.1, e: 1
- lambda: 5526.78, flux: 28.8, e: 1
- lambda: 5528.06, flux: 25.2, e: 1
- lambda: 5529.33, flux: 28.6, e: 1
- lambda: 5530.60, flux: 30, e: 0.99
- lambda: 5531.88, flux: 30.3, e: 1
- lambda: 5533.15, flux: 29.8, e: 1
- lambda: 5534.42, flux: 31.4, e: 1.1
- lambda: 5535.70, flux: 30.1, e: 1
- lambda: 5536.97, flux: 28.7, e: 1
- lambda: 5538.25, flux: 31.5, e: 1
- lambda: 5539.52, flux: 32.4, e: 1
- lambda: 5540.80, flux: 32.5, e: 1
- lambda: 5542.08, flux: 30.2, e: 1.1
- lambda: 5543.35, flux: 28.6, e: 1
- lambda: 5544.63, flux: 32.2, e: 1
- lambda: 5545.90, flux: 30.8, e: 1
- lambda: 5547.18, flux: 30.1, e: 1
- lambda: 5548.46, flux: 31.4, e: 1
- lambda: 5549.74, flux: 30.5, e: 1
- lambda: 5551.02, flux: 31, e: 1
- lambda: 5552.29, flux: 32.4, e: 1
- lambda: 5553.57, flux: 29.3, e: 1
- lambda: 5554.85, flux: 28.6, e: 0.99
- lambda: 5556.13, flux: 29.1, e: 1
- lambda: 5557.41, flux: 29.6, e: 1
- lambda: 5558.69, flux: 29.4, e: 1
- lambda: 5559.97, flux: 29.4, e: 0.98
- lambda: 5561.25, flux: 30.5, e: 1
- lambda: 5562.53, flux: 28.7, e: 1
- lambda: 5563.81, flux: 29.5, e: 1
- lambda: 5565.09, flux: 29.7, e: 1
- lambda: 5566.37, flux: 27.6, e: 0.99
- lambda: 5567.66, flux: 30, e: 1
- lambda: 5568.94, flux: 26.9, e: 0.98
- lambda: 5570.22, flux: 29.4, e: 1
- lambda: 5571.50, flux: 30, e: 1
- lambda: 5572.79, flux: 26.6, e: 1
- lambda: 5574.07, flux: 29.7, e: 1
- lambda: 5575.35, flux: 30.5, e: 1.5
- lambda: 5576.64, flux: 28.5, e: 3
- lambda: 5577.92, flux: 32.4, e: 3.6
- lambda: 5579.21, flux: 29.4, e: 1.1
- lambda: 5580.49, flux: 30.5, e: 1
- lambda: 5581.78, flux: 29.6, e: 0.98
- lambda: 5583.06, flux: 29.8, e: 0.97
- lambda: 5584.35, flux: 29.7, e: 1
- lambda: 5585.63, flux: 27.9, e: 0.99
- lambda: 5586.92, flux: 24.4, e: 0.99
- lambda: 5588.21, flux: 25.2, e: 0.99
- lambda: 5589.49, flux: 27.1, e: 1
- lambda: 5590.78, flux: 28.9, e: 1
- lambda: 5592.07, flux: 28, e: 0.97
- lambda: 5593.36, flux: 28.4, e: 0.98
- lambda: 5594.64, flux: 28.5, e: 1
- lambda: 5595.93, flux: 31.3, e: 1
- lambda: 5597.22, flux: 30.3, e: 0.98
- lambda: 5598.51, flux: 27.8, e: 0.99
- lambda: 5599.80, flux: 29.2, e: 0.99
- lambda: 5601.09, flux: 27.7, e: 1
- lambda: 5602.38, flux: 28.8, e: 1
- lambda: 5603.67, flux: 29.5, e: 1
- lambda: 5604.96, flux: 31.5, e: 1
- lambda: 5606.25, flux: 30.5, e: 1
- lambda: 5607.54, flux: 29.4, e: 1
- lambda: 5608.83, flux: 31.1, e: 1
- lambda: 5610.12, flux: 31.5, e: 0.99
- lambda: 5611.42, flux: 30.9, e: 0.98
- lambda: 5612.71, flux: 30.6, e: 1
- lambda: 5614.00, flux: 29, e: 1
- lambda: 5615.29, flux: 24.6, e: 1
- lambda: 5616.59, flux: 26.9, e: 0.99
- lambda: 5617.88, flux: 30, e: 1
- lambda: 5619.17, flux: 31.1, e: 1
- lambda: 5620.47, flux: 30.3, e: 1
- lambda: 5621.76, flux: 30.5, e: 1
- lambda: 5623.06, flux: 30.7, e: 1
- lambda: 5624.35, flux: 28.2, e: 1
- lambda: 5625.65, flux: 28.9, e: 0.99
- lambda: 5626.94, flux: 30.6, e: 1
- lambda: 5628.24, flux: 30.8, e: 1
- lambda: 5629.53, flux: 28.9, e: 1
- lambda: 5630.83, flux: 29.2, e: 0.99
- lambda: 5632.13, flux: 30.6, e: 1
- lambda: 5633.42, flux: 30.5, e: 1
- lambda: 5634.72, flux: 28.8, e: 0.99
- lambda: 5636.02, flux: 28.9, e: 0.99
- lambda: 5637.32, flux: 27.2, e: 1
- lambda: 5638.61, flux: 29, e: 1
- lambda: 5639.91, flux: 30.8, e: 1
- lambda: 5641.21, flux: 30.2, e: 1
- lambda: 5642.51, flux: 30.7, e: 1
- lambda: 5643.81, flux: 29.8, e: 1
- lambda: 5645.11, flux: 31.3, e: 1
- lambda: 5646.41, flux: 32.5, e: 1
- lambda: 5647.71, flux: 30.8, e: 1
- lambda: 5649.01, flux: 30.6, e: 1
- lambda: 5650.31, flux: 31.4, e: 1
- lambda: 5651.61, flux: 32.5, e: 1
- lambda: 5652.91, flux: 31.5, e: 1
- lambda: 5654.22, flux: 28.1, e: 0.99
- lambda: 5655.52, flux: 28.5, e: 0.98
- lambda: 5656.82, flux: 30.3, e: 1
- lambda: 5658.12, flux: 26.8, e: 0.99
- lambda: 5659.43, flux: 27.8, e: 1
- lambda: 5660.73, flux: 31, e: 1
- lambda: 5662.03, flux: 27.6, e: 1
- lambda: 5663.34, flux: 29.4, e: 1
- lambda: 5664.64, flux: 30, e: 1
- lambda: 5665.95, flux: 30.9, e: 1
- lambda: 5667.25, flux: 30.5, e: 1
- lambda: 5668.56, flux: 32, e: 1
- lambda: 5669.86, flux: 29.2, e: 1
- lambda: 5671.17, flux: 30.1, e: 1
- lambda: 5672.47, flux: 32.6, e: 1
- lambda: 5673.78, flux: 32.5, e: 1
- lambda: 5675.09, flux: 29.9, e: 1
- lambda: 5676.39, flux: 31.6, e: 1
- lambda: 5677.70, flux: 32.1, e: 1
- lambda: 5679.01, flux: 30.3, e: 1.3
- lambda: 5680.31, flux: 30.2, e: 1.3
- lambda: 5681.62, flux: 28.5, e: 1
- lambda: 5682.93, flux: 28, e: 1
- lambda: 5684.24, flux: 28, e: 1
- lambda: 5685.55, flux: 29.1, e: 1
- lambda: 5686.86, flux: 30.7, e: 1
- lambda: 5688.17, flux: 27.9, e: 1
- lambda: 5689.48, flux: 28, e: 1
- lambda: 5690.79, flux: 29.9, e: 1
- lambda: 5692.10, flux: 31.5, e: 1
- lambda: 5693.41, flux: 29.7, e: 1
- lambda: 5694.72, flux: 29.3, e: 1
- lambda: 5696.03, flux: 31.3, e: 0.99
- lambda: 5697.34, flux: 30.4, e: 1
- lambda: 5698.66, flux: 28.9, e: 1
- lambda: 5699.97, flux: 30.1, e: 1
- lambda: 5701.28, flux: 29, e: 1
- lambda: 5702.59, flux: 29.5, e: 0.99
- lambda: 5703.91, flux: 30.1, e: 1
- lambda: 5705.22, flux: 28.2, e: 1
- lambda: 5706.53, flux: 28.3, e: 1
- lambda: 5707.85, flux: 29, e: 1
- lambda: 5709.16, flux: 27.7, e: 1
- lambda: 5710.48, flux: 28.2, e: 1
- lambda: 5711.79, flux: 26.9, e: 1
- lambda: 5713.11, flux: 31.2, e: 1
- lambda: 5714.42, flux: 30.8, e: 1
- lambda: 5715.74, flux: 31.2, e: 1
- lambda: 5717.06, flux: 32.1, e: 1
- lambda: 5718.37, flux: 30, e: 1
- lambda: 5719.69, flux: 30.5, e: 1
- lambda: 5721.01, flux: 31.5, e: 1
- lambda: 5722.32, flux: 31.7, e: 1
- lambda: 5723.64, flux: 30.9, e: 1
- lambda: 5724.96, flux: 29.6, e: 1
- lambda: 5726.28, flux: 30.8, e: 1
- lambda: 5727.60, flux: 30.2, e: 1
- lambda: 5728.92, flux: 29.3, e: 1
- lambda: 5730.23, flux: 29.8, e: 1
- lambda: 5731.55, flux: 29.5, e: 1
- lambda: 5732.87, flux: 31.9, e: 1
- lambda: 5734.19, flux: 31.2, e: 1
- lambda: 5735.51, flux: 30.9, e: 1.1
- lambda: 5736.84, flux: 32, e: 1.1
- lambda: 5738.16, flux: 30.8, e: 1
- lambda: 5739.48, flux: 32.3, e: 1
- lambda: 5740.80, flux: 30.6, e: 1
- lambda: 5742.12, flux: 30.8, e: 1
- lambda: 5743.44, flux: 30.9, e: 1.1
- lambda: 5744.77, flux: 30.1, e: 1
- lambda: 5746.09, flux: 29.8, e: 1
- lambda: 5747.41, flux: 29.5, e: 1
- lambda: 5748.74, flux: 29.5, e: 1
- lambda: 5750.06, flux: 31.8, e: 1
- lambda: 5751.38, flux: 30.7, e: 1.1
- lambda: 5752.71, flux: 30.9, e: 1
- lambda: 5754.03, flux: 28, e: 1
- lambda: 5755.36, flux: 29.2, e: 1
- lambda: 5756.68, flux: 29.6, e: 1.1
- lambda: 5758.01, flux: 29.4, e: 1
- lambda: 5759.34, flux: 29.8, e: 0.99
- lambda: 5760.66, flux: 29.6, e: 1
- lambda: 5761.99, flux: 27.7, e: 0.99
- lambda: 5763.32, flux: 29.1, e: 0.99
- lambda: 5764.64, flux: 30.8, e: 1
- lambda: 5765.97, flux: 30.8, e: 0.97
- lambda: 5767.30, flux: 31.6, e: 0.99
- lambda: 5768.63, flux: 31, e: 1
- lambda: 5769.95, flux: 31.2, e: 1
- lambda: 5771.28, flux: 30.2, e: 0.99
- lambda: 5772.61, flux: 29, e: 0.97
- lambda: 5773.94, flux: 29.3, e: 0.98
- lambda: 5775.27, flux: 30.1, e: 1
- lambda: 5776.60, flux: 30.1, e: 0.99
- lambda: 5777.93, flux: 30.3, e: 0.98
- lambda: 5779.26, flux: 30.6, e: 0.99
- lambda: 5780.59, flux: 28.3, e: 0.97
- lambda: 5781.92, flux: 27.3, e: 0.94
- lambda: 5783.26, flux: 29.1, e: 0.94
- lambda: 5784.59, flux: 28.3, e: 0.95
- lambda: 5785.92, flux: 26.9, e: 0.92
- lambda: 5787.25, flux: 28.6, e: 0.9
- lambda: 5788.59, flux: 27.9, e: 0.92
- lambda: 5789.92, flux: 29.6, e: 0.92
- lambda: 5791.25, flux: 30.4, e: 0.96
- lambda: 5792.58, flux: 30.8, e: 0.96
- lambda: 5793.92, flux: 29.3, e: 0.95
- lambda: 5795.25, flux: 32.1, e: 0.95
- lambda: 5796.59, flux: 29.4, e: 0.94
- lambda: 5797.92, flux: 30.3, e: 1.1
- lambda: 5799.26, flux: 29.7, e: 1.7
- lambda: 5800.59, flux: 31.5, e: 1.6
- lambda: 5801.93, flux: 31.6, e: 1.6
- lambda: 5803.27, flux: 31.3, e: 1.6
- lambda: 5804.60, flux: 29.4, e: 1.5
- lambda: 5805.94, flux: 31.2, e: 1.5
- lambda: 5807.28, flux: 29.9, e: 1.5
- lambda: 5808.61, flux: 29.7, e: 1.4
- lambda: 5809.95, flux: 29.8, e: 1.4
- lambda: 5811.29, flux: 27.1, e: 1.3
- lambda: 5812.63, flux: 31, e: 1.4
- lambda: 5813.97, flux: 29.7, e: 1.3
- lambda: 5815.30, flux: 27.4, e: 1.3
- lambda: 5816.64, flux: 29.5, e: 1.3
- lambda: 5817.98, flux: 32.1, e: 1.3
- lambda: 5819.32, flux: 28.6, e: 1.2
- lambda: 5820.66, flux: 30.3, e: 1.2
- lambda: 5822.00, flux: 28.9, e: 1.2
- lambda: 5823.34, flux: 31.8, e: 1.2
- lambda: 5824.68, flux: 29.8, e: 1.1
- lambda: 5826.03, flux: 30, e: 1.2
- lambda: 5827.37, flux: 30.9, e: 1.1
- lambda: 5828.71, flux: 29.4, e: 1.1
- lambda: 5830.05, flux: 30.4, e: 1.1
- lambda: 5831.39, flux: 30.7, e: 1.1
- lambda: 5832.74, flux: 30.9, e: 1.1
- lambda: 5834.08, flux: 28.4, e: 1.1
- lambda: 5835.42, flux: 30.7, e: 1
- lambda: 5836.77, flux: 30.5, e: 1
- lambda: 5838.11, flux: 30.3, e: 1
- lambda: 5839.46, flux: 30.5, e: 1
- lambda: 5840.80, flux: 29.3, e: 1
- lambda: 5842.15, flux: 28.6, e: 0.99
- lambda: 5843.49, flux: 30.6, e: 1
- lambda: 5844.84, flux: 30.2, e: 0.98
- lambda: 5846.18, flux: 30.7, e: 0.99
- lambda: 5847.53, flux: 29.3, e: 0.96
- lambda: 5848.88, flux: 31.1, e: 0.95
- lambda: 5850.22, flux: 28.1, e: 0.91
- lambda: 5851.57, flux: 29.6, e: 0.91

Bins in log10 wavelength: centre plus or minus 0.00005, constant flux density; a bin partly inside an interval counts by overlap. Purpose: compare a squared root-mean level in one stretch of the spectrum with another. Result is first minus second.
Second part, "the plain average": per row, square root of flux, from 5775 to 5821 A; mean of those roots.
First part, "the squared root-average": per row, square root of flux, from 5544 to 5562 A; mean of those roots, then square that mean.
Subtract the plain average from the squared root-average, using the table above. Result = 24.85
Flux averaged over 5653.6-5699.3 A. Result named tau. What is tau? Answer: 29.79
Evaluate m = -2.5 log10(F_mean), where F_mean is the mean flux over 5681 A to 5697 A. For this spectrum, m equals -3.67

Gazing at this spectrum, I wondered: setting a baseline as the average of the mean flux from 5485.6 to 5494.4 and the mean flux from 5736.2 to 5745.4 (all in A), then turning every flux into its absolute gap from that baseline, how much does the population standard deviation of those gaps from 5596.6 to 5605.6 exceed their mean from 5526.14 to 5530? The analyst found -2.4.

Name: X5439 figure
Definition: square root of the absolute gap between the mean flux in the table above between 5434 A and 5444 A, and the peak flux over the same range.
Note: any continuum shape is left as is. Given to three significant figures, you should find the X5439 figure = 1.47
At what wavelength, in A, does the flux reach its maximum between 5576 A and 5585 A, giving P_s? 5577.92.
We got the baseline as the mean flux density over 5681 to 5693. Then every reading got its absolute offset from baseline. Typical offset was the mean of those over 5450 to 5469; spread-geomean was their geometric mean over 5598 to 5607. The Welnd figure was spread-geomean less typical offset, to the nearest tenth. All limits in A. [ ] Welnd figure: -1.0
